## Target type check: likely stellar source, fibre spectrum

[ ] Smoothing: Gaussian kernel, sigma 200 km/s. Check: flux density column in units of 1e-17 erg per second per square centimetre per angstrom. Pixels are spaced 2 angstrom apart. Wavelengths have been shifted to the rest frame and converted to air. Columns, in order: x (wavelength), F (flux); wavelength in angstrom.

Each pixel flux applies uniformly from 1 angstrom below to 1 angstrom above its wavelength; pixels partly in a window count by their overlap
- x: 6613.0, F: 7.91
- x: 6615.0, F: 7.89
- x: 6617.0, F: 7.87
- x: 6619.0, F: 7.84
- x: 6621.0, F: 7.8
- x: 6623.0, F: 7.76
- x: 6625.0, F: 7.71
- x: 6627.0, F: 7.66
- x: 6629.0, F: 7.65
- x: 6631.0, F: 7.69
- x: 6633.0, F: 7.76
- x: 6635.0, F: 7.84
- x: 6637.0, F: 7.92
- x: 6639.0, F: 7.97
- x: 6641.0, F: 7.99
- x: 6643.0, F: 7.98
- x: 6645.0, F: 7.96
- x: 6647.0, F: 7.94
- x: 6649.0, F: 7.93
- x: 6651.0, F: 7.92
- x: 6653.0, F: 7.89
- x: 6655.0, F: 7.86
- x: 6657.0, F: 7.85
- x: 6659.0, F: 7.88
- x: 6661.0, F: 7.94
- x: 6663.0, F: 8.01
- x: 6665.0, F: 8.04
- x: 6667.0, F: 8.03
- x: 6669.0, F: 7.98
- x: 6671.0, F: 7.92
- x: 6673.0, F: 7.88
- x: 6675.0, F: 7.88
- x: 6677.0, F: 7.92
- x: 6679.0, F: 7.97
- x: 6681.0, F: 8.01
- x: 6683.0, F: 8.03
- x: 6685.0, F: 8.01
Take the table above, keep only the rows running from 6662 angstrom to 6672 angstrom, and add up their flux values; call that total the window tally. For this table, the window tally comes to 40.0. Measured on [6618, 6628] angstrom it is 38.8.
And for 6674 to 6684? 39.8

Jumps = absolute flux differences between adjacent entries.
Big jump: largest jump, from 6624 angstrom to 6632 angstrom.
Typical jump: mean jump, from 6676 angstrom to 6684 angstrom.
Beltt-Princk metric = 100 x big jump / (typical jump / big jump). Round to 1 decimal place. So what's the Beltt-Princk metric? 6.8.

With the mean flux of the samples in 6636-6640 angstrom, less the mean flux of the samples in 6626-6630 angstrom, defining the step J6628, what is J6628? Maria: 0.29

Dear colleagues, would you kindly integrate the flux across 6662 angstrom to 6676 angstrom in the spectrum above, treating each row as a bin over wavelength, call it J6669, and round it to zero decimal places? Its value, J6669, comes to 111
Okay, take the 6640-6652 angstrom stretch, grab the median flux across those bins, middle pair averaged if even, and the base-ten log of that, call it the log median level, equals 0.900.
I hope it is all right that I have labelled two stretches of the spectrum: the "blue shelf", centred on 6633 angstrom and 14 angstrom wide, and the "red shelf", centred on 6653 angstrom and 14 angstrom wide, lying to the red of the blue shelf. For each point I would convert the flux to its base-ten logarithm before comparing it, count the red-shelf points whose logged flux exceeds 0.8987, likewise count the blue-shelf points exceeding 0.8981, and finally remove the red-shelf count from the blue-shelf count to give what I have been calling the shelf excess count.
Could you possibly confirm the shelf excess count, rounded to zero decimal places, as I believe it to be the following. -1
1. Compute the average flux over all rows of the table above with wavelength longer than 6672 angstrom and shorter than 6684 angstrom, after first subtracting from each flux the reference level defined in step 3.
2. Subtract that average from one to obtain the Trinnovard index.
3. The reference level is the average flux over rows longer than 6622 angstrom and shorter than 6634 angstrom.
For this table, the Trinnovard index 0.757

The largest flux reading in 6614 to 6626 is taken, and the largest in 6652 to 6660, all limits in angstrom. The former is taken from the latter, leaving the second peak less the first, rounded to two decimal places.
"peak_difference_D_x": 0.00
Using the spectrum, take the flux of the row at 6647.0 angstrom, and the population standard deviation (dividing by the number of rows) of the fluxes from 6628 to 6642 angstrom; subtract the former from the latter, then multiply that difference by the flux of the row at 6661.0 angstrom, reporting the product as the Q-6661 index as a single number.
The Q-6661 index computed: -62.0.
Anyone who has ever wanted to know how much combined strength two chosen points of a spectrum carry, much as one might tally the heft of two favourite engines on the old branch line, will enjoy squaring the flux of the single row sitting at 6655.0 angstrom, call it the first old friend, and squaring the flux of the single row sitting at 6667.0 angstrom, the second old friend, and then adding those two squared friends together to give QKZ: 126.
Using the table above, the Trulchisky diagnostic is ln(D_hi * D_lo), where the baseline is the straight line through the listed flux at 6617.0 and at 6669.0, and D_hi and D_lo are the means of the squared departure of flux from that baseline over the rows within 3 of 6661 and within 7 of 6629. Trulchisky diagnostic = -9.3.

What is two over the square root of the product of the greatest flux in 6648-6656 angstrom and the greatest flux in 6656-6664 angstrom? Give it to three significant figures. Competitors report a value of 0.251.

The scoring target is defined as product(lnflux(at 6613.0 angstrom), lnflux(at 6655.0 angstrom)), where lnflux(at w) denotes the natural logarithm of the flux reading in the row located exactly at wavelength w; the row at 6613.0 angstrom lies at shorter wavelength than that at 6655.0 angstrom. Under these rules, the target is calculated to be 4.26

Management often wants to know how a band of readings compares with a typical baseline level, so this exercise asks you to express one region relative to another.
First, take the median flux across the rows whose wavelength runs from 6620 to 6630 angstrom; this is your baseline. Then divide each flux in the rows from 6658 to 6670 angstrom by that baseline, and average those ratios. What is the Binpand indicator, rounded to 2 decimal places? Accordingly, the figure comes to 1.04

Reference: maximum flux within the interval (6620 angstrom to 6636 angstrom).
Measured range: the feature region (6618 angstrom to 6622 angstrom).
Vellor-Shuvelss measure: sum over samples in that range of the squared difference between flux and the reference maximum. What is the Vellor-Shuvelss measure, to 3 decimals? 0.002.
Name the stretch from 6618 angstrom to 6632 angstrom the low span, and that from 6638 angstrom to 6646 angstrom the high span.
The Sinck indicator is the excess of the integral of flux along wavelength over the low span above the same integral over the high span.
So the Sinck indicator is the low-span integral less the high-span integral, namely 44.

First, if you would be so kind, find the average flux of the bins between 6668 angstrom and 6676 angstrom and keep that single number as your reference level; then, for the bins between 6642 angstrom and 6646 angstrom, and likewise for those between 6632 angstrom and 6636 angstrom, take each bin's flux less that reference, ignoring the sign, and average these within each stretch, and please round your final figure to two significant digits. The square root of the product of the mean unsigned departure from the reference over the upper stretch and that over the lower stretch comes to 0.080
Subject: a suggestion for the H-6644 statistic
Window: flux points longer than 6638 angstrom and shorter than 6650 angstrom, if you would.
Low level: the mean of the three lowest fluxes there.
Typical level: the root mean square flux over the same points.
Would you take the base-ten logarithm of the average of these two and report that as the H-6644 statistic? 0.901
